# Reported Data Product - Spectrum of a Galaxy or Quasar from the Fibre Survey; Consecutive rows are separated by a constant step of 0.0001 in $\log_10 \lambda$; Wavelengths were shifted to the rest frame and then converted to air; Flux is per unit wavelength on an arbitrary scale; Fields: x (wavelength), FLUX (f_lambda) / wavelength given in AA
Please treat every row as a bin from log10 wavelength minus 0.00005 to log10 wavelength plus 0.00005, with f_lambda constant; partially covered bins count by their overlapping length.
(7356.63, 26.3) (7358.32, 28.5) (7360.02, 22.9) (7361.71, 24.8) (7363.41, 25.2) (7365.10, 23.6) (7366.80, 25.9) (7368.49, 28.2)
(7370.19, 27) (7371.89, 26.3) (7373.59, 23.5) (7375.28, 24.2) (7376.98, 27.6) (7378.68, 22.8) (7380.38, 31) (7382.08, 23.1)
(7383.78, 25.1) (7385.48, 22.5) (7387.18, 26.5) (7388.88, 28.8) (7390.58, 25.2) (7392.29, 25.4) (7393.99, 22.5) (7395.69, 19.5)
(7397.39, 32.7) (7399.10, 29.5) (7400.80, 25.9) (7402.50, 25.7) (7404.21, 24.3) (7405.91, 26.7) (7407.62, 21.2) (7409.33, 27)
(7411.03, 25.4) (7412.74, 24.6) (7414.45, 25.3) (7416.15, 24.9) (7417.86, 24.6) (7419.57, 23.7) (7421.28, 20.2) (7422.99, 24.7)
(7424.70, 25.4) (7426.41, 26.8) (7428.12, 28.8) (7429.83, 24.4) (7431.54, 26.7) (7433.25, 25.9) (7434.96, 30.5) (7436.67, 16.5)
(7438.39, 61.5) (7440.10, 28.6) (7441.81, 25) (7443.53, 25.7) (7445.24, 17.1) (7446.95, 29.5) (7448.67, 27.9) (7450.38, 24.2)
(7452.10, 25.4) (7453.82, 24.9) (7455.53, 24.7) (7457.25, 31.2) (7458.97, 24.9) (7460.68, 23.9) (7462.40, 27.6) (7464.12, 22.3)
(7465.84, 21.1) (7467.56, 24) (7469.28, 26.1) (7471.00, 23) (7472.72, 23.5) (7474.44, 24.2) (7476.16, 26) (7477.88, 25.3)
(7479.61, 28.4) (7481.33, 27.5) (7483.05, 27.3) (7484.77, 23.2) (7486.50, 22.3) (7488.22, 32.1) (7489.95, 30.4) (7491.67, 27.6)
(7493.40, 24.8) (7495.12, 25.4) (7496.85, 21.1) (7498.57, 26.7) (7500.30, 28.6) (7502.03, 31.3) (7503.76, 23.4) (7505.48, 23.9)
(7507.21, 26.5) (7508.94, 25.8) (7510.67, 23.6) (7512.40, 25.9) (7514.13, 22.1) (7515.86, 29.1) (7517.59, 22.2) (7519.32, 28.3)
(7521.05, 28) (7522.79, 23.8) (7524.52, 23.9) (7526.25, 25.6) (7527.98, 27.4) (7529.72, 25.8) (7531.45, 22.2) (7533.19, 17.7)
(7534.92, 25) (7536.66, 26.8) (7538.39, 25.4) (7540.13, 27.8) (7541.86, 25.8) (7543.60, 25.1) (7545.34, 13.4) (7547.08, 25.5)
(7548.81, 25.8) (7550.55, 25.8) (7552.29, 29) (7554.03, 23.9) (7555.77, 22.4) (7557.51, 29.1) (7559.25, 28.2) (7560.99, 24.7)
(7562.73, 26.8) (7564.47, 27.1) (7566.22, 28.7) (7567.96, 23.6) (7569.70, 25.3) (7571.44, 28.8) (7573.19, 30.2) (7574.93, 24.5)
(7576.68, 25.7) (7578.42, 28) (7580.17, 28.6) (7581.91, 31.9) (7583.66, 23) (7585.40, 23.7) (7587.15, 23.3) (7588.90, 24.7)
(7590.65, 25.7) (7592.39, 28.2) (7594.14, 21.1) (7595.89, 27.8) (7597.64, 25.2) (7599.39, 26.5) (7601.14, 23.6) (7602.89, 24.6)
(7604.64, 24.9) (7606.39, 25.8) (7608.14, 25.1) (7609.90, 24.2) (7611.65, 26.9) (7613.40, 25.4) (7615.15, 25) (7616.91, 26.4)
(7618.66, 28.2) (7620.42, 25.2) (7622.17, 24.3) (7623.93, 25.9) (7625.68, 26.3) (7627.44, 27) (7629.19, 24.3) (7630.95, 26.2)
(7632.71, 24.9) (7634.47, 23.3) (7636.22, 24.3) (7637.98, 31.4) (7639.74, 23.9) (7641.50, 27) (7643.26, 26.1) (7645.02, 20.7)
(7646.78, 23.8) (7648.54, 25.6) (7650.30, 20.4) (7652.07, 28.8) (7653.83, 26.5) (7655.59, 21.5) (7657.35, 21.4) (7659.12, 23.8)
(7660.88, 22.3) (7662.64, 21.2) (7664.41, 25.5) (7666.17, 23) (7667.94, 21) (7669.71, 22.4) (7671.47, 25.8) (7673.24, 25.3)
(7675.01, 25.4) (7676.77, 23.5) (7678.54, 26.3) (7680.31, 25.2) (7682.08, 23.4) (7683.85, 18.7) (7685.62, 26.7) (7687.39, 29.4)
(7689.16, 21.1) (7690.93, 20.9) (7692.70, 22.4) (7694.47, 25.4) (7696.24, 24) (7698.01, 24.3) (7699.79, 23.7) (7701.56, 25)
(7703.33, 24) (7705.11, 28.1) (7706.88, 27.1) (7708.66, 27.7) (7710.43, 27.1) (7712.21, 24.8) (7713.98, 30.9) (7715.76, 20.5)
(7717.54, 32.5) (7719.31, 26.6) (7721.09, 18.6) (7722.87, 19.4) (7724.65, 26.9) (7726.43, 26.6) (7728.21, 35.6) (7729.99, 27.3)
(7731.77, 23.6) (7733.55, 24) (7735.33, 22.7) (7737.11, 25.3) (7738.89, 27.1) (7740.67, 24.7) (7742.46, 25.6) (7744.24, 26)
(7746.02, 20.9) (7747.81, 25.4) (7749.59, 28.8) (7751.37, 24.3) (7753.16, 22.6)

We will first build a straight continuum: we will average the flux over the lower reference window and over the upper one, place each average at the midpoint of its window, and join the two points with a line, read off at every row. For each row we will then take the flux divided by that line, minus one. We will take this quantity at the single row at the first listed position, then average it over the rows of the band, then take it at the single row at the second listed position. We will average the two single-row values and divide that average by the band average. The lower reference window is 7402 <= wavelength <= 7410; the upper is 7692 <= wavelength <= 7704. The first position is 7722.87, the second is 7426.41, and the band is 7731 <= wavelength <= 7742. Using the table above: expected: -2.5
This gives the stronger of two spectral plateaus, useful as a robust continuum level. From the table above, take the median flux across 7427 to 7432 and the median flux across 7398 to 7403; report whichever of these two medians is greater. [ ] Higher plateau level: 26.7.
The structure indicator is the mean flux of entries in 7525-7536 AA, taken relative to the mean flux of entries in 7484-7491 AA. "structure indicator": 0.89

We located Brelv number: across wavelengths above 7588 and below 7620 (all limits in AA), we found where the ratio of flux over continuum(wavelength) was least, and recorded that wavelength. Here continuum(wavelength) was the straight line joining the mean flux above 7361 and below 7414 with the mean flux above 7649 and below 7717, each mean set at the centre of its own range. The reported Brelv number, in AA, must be 7594.14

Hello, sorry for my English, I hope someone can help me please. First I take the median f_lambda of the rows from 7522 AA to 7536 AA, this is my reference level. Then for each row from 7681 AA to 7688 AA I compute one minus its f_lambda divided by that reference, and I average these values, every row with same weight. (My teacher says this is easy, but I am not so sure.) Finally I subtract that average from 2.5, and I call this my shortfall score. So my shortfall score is 2.50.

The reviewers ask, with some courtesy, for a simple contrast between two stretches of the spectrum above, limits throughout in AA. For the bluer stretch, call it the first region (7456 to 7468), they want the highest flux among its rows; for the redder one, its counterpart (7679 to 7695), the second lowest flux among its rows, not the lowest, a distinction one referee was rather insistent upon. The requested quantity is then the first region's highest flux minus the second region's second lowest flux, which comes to 10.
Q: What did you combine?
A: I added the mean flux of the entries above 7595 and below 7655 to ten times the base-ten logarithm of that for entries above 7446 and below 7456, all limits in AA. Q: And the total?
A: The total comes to 39.6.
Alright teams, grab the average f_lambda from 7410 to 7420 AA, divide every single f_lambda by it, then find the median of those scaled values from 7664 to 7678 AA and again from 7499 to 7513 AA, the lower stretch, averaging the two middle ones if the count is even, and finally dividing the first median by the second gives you 0.94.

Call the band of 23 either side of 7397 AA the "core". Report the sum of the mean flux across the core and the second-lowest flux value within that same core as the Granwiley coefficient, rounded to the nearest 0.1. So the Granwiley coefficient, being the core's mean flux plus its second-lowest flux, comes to 46.6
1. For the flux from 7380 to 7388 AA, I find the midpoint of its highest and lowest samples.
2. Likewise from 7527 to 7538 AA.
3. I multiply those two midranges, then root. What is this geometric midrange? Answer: 24.6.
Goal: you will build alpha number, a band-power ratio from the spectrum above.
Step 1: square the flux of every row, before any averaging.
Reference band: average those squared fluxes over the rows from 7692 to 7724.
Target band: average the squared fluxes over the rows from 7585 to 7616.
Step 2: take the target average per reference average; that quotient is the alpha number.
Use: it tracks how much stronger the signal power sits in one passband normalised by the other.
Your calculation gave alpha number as 0.98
